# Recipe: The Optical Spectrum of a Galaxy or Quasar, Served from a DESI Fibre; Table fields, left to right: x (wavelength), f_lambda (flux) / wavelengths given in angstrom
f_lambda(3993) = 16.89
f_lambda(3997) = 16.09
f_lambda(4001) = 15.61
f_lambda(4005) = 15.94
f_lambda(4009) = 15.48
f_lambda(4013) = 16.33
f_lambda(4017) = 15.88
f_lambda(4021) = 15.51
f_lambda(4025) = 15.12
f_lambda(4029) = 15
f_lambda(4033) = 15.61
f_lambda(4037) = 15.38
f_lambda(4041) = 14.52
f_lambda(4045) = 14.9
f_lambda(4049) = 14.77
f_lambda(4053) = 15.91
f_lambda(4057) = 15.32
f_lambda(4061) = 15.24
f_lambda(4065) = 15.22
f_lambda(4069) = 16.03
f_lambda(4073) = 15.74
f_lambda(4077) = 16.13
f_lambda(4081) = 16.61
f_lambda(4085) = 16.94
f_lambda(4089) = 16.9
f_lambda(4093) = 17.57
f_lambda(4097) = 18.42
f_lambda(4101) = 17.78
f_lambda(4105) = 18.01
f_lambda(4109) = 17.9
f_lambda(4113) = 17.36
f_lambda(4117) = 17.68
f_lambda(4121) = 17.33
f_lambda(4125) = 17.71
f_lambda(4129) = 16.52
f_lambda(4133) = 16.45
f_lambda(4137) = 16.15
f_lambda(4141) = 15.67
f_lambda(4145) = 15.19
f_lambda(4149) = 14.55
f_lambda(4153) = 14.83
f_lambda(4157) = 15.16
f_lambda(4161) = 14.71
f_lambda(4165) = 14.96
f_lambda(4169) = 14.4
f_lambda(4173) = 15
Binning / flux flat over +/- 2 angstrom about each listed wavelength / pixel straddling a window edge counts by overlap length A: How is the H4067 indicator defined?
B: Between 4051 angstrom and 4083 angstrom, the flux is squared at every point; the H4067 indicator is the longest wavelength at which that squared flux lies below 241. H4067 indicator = 4065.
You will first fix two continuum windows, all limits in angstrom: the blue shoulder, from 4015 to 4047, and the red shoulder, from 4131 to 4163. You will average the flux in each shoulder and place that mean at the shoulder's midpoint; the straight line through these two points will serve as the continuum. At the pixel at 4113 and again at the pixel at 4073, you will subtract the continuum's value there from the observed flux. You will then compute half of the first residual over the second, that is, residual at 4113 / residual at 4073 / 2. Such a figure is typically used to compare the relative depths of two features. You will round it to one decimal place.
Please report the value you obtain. 2.2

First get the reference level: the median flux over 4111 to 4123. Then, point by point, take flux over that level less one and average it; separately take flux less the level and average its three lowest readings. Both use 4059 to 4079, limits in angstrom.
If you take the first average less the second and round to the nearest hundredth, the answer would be 1.86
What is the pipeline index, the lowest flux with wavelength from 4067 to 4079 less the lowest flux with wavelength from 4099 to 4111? -2.0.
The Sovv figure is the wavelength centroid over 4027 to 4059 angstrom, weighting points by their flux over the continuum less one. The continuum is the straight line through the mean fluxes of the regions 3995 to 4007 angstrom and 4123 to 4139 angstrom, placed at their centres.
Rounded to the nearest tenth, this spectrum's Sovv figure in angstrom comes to 4042.9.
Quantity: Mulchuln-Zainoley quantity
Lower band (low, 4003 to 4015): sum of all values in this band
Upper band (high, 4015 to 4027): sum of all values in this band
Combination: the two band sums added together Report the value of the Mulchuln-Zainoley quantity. 94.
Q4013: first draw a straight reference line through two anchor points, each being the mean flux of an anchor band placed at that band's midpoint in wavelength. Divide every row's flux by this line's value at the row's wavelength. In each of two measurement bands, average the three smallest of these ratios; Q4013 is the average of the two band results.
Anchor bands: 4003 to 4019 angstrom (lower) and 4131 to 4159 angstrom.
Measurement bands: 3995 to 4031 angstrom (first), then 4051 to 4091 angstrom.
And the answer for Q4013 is 0.96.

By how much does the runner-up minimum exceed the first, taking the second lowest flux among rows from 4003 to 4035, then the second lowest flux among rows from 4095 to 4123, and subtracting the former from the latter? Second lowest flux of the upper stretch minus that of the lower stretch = 2.2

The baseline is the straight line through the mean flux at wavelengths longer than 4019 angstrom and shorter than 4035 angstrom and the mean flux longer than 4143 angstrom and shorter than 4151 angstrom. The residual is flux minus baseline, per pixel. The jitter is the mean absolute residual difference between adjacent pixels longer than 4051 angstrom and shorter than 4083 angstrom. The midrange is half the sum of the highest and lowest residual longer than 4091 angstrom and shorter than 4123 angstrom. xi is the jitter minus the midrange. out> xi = -2.49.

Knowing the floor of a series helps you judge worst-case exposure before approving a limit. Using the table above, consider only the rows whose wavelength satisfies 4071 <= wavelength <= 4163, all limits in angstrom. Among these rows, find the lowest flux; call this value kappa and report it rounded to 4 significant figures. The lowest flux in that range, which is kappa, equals 14.55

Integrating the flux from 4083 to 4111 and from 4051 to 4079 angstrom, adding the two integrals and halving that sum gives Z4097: 466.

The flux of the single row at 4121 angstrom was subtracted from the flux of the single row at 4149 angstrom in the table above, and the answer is -2.8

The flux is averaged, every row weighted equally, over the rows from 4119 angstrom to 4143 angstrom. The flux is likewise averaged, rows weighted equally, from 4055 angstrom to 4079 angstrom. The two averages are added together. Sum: 32.3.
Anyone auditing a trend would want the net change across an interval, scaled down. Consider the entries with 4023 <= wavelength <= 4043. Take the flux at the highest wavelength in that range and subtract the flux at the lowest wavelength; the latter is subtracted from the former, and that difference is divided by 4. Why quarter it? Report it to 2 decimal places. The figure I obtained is -0.15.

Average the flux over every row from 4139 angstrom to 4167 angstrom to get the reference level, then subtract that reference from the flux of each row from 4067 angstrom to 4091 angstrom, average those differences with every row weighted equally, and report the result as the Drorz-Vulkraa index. 1.4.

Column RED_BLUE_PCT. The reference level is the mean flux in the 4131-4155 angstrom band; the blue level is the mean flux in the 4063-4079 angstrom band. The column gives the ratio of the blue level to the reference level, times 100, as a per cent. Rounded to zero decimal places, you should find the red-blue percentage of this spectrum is 102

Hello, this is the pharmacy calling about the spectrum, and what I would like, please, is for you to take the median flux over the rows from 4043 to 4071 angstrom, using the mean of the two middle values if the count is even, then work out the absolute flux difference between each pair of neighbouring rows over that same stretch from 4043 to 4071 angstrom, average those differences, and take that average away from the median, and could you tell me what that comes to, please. 14.8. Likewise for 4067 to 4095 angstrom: 16.2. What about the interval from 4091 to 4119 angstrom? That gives 17.3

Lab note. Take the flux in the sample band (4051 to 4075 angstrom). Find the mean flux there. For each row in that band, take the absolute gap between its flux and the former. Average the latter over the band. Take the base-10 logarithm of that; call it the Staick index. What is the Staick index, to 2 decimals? -0.50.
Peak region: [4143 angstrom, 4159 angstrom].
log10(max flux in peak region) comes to 1.18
